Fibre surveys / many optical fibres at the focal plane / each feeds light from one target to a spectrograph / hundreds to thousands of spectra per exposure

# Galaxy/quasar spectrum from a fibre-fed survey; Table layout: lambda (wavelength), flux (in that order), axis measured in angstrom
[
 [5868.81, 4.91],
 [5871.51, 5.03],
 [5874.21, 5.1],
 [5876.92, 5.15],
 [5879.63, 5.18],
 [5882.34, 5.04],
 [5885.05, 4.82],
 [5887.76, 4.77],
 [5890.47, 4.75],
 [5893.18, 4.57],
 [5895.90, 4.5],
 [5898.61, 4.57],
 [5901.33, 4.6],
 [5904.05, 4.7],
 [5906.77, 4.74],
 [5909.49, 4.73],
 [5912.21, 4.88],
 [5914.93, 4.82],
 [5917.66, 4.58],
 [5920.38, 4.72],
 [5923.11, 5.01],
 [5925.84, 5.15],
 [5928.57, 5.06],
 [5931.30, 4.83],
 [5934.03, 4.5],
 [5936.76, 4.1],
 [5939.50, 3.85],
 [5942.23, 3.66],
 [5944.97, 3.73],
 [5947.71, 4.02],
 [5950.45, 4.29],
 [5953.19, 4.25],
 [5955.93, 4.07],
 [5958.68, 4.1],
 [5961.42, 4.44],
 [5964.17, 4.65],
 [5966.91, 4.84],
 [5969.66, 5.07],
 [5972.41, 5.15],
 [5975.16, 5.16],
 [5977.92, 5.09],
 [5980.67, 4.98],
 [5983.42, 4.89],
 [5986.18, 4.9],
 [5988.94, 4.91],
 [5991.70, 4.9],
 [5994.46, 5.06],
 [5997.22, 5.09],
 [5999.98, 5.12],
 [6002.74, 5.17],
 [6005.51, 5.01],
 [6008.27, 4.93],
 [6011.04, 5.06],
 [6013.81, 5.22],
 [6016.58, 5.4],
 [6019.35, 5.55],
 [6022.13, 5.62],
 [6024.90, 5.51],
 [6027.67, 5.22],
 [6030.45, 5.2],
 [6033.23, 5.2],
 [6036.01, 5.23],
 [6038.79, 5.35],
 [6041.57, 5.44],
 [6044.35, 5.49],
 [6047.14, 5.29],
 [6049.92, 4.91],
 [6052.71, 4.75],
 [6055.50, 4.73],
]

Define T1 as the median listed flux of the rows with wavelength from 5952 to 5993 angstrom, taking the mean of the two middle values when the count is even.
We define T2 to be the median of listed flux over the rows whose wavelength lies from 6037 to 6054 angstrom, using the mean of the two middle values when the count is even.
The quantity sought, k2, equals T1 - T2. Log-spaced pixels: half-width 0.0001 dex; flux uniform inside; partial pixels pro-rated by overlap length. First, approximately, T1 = 4.9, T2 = 5.32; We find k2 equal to -0.42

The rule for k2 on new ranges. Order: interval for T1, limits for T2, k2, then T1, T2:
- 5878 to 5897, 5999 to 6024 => -0.40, 4.8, 5.17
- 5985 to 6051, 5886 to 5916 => 0.47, 5.2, 4.73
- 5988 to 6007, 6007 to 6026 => -0.34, 5.1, 5.40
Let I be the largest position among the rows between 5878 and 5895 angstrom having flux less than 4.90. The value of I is 5893.18 angstrom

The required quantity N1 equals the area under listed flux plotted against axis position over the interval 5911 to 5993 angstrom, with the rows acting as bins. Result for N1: 379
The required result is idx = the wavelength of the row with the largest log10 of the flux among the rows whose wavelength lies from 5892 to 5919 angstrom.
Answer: 5912.21 angstrom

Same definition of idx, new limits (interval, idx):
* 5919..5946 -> 5925.84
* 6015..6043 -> 6022.13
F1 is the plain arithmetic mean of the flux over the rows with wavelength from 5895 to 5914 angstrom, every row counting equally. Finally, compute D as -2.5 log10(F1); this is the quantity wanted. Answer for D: -1.67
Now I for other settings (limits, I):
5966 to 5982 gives 5966.91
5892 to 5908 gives 5906.77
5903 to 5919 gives 5917.66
